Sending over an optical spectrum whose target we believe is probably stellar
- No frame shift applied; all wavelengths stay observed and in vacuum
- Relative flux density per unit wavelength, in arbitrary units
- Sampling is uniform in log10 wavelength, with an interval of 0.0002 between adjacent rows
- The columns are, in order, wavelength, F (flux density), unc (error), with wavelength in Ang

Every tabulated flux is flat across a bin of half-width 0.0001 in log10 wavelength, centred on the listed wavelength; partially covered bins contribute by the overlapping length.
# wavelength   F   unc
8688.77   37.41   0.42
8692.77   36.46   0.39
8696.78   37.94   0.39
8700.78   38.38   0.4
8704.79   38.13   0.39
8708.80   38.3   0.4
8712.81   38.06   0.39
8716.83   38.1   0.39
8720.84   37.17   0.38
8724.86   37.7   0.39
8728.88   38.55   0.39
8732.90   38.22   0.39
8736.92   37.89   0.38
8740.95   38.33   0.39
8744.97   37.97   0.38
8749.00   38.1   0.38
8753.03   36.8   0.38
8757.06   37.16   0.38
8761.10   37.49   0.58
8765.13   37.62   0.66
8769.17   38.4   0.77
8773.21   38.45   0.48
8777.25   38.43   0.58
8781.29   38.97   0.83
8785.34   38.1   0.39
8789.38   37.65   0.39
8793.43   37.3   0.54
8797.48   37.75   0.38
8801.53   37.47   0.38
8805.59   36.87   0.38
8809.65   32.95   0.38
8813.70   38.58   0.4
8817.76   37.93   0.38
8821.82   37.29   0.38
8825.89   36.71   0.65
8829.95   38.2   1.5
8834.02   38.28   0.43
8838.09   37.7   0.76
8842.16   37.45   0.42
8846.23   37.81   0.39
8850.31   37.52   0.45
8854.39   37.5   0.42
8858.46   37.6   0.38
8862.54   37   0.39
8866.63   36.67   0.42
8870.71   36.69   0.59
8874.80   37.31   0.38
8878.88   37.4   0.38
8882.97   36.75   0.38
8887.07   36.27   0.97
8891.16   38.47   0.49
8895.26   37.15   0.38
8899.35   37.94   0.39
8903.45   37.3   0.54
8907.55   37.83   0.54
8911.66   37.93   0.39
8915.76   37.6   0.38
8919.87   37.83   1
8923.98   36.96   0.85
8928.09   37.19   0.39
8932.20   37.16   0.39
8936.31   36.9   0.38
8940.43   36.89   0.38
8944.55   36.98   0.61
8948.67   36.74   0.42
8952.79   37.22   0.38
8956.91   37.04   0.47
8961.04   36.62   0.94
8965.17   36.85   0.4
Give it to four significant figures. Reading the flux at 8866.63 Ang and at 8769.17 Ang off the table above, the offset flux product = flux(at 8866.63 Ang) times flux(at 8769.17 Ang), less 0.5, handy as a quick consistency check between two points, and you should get 1408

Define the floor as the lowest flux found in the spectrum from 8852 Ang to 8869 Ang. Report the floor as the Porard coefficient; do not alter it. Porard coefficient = 36.67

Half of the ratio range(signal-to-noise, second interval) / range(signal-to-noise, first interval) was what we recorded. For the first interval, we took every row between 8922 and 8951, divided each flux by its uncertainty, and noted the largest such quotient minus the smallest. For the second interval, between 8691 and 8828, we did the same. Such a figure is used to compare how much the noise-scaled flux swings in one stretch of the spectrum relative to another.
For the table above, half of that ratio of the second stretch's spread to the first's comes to 0.50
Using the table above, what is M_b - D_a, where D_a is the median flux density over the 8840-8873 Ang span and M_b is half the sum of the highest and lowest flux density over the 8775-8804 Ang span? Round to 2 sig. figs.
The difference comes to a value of 0.66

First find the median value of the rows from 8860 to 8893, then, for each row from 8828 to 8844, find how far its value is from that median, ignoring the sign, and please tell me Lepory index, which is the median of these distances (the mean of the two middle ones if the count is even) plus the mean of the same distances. 2.1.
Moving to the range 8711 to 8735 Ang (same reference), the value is 2.3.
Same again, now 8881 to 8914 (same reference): 1.5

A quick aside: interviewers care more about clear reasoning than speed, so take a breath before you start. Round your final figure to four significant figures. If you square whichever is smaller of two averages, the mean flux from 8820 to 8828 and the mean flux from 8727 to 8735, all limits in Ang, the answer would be 1369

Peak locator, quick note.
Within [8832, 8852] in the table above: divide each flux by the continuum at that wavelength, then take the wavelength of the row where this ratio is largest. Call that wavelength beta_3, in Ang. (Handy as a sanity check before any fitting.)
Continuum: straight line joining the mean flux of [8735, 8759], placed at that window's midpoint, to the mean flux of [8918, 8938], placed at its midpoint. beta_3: 8834.02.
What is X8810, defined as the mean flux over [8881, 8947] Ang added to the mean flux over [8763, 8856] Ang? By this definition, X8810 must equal 74.9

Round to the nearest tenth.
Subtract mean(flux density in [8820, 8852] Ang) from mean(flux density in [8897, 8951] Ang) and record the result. -0.3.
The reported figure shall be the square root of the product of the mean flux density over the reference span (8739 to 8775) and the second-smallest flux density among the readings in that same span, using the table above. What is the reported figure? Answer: 37.5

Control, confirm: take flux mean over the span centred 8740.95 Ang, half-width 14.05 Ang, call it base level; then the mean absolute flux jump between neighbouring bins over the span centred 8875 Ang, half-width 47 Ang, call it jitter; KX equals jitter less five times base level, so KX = -189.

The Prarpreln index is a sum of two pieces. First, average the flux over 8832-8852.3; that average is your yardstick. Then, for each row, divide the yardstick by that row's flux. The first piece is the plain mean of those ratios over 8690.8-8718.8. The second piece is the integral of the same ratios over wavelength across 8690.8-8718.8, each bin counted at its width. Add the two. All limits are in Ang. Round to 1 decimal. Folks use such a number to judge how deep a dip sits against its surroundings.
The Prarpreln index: 28.9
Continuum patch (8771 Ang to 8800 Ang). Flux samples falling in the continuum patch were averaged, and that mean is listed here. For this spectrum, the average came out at 38.1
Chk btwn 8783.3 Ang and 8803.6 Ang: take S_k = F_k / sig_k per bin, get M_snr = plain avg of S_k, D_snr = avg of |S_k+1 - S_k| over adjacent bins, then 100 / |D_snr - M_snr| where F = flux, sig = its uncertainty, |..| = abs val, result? 1.3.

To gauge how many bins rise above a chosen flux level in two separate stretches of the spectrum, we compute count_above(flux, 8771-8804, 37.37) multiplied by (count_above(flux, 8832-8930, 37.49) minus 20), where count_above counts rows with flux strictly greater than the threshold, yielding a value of -56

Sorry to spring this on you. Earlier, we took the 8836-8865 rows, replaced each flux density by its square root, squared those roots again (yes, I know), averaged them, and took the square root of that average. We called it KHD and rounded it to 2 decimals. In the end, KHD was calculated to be 6.12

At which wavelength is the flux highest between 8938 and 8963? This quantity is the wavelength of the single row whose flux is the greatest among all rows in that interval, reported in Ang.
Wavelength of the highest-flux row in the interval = 8952.79 Ang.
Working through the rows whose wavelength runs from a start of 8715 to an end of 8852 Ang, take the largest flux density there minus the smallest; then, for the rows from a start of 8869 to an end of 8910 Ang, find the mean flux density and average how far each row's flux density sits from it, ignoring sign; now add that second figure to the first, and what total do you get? 6.5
